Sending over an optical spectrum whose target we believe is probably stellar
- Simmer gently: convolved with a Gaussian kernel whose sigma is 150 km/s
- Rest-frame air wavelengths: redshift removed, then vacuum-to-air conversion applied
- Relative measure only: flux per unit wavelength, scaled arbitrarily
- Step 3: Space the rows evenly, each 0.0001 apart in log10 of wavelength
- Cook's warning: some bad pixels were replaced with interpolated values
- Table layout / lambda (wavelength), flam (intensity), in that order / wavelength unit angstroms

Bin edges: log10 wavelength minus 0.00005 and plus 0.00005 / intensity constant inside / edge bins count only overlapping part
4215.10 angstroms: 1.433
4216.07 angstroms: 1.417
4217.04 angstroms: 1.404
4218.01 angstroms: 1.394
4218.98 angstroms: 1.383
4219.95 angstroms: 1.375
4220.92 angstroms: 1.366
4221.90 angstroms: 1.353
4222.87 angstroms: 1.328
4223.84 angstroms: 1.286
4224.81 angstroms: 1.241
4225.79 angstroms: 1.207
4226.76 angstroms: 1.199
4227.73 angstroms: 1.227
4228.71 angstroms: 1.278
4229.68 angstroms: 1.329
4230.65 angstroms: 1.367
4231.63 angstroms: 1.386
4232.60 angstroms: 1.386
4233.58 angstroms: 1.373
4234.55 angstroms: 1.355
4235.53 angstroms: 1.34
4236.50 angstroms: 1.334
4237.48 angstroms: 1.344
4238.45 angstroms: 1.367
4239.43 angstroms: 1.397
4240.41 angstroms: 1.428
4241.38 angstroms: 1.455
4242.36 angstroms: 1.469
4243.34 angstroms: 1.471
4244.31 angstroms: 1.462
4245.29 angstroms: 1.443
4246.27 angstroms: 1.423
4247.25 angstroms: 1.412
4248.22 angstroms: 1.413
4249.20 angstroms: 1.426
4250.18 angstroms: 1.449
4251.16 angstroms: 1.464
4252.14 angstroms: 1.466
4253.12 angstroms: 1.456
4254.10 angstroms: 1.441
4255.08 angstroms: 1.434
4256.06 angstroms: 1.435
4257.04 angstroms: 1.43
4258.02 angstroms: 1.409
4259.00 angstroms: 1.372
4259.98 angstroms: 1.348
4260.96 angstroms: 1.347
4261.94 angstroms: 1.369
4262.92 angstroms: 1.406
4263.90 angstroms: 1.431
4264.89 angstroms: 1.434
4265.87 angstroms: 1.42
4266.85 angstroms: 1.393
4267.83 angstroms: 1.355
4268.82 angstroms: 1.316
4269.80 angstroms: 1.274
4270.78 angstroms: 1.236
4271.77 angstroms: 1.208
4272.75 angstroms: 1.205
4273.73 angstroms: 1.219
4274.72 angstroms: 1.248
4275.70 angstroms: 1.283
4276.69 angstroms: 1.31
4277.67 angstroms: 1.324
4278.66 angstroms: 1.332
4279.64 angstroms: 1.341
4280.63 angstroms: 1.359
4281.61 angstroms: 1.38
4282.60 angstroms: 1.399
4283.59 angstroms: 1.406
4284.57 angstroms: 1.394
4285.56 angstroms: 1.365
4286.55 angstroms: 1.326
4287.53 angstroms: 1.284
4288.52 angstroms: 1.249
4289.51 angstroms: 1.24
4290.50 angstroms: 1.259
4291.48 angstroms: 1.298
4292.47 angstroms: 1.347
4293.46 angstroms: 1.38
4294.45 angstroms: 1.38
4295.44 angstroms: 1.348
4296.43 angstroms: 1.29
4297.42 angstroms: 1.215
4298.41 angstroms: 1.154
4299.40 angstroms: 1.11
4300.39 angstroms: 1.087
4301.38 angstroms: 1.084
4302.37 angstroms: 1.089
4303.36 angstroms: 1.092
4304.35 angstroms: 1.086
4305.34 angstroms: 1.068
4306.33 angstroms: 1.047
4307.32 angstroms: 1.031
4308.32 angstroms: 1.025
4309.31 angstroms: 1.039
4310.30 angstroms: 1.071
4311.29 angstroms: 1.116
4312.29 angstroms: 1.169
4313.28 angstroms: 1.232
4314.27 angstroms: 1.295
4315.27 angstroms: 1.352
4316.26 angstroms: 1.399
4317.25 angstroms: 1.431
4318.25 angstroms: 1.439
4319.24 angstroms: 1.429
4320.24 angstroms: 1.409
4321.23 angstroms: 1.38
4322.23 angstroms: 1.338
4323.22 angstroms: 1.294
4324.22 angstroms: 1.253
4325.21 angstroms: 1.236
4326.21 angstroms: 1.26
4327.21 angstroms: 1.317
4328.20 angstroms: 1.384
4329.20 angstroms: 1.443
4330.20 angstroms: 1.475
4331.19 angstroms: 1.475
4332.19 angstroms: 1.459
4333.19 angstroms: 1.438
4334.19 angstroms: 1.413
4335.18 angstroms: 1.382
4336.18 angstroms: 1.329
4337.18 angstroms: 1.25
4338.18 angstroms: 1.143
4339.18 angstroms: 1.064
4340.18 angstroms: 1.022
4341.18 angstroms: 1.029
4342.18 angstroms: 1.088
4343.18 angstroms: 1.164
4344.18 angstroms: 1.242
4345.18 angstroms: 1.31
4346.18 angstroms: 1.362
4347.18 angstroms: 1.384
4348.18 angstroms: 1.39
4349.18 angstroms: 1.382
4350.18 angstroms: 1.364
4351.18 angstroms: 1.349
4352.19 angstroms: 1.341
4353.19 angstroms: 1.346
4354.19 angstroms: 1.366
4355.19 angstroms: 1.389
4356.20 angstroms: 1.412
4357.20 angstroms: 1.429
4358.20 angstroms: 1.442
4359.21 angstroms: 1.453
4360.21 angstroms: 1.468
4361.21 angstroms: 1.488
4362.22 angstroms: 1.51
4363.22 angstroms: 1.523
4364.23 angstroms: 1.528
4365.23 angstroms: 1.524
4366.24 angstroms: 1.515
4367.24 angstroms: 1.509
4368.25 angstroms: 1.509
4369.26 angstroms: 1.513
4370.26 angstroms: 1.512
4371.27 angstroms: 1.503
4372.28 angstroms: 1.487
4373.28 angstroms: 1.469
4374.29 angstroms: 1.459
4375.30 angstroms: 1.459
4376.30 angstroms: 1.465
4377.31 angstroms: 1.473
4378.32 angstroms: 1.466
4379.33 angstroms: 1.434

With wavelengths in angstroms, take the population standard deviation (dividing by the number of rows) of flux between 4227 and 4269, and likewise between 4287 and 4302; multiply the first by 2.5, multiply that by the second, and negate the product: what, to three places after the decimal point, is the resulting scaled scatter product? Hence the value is -0.013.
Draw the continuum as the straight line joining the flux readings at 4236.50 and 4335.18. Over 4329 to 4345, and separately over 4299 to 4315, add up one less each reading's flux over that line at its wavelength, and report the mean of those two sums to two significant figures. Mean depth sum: 2.2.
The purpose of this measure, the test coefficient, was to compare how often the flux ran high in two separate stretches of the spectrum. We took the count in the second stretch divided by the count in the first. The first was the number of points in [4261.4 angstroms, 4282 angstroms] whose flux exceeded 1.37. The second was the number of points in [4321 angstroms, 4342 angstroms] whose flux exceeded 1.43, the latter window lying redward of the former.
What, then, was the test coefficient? 0.8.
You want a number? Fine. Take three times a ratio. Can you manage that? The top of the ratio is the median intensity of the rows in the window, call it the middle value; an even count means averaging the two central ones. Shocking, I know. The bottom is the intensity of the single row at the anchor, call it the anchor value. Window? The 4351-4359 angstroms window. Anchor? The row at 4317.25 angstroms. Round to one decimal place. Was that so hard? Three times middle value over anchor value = 2.9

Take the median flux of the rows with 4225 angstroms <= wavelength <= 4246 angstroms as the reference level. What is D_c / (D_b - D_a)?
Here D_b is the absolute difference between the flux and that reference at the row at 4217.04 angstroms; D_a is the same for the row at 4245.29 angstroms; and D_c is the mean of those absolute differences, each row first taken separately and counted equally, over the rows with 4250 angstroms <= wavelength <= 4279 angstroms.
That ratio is -1.8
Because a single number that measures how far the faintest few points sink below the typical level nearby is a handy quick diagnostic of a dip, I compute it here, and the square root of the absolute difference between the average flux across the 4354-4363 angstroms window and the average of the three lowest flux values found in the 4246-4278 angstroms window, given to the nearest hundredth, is 0.48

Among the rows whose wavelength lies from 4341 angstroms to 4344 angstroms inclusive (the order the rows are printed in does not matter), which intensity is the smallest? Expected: 1.029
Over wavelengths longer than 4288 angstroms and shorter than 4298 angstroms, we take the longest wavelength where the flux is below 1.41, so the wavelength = 4297.42 angstroms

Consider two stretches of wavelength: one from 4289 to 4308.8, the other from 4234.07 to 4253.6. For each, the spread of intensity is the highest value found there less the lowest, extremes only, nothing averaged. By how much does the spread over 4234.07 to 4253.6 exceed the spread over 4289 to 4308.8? -0.22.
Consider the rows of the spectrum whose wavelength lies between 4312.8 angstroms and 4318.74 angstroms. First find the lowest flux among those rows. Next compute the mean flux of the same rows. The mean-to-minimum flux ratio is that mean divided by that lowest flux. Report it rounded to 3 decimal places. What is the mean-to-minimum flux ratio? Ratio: 1.102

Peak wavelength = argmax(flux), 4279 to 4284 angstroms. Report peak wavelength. 4283.59 angstroms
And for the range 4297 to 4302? 4297.42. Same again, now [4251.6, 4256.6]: 4252.14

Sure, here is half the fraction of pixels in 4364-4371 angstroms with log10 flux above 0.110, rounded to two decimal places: 0.50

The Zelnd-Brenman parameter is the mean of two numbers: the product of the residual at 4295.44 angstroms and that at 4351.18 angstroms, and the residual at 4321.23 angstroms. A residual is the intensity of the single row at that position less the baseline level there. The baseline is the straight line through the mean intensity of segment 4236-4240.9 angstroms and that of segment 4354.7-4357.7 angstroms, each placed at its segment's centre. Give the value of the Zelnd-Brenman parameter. -0.008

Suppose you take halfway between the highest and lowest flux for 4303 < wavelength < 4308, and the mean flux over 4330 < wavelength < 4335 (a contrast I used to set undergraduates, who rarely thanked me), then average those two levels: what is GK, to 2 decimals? 1.26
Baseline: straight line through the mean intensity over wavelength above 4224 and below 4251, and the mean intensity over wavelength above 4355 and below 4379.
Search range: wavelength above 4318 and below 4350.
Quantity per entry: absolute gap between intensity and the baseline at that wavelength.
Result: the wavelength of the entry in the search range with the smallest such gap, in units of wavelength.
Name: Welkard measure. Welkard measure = 4318.25 angstroms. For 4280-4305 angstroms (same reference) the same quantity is 4283.59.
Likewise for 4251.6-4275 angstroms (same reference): 4266.85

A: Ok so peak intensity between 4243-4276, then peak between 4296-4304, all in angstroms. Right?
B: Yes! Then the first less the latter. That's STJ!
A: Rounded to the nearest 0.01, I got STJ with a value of 0.18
